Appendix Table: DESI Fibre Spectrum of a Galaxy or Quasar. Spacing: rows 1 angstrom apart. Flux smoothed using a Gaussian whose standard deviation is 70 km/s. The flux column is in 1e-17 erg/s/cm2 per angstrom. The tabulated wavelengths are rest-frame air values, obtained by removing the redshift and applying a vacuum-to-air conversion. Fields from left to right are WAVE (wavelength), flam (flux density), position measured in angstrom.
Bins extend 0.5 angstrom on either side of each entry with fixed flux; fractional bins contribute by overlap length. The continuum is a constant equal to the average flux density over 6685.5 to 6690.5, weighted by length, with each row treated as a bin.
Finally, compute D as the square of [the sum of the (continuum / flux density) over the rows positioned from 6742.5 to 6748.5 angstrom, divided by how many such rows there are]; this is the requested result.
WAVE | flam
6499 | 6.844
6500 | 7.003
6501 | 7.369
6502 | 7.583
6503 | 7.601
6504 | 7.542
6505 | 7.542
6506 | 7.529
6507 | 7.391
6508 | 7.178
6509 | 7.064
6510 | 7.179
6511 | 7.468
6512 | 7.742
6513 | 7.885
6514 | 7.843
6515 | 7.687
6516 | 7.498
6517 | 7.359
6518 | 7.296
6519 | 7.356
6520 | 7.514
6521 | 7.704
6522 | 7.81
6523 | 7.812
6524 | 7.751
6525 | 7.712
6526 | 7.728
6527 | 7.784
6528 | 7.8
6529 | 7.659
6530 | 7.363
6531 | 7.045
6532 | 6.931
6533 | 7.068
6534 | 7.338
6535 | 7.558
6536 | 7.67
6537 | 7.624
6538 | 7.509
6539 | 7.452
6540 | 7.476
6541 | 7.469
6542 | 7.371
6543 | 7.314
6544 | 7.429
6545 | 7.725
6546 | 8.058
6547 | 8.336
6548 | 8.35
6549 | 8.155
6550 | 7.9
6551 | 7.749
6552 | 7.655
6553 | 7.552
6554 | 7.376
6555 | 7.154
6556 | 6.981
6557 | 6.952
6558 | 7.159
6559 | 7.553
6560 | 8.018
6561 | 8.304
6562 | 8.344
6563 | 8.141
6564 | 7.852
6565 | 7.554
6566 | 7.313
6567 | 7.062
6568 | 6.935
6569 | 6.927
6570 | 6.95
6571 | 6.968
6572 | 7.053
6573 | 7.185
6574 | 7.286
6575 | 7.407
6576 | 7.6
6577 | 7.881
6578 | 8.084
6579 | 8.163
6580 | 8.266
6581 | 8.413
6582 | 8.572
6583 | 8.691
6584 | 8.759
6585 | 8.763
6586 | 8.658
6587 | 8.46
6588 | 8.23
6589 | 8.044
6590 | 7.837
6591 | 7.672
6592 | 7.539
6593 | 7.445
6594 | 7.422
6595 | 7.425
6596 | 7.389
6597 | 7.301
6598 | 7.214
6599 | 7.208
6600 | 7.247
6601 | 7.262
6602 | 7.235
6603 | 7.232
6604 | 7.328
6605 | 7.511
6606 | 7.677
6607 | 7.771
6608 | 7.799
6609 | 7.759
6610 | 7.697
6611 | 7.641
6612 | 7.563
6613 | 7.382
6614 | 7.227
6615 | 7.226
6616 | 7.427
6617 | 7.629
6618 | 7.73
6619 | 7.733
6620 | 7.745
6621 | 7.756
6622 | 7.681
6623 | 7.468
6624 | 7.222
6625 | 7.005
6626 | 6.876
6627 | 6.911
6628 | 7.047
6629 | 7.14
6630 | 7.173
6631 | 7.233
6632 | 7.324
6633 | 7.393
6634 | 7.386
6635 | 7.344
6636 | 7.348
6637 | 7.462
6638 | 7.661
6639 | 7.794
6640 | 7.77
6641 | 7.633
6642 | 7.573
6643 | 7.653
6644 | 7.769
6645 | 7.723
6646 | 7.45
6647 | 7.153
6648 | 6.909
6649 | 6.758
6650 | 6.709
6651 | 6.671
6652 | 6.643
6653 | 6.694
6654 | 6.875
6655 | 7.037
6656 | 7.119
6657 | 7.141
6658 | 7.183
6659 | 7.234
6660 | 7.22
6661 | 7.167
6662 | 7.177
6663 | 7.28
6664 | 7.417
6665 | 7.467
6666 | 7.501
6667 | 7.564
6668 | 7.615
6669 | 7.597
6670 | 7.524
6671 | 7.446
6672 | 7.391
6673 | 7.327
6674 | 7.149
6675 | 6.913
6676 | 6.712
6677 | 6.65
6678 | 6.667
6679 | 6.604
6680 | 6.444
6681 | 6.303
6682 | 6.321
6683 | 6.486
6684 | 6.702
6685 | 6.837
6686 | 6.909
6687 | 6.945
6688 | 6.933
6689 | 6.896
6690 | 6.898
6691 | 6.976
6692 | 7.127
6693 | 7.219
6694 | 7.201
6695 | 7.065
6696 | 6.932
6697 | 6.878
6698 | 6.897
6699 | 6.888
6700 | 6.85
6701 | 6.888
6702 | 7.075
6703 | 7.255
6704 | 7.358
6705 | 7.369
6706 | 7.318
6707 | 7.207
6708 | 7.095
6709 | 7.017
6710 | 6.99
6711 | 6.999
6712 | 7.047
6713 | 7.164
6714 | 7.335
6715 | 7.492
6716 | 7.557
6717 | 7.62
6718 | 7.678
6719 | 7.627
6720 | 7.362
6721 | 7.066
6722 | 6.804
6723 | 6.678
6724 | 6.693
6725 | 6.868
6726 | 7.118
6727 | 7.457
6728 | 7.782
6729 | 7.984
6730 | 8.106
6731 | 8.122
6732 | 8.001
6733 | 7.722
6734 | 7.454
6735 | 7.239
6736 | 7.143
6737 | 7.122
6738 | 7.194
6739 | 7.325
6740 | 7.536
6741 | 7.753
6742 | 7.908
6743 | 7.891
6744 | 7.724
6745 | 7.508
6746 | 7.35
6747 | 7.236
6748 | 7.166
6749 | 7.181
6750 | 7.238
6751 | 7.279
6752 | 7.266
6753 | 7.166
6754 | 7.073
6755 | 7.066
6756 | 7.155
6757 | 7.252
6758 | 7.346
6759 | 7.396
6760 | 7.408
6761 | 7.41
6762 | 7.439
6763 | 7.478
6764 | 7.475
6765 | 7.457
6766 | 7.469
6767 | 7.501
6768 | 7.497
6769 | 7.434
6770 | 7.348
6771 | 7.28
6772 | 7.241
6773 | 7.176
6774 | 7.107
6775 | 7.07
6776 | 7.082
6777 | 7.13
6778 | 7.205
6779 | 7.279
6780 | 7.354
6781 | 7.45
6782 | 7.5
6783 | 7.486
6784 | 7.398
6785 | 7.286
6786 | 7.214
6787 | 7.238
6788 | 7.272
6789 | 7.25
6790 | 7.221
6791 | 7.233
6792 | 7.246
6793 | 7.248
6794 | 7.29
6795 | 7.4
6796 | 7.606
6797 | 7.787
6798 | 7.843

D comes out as 0.86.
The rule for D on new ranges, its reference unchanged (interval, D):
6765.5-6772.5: 0.87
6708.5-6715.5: 0.94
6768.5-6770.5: 0.88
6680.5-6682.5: 1.20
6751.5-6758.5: 0.93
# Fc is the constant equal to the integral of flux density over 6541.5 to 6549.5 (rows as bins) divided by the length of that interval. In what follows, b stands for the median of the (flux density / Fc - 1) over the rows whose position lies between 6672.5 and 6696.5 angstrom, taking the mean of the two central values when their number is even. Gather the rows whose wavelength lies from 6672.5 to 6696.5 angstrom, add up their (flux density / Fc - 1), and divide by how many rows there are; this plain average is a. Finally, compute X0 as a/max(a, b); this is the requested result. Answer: 1.07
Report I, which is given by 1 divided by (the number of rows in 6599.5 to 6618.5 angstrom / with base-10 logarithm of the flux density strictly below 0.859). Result 0.50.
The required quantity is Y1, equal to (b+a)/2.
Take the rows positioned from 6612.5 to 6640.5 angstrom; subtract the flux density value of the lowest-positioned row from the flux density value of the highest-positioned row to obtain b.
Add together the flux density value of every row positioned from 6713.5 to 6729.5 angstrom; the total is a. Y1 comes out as 59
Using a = 117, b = 0.4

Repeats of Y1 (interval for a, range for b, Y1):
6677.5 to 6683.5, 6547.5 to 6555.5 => 19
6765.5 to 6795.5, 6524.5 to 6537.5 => 109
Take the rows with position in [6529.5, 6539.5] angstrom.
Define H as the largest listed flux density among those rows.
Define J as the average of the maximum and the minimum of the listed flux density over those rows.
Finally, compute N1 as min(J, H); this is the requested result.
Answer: 7.30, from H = 7.67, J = 7.30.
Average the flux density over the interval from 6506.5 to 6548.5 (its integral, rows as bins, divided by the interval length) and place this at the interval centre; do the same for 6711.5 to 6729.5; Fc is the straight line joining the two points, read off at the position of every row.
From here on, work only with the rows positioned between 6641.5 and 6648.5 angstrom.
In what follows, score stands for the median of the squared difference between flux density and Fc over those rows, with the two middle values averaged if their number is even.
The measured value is 0.064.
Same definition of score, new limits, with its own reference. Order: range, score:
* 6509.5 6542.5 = 0.029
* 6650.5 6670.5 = 0.041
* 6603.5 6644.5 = 0.053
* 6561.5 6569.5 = 0.257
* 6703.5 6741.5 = 0.066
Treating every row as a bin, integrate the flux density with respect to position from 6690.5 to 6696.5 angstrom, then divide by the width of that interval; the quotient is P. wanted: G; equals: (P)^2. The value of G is 50.2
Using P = 7.09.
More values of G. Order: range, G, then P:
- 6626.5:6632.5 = 51.0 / 7.14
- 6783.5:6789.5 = 52.9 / 7.28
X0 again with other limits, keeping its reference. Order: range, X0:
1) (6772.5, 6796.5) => 1.00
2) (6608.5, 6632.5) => 1.01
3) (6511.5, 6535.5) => 1.72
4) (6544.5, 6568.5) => 1.10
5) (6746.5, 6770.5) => 1.05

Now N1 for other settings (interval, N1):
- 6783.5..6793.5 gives 7.31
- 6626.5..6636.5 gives 7.15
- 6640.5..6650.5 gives 7.24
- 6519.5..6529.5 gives 7.66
